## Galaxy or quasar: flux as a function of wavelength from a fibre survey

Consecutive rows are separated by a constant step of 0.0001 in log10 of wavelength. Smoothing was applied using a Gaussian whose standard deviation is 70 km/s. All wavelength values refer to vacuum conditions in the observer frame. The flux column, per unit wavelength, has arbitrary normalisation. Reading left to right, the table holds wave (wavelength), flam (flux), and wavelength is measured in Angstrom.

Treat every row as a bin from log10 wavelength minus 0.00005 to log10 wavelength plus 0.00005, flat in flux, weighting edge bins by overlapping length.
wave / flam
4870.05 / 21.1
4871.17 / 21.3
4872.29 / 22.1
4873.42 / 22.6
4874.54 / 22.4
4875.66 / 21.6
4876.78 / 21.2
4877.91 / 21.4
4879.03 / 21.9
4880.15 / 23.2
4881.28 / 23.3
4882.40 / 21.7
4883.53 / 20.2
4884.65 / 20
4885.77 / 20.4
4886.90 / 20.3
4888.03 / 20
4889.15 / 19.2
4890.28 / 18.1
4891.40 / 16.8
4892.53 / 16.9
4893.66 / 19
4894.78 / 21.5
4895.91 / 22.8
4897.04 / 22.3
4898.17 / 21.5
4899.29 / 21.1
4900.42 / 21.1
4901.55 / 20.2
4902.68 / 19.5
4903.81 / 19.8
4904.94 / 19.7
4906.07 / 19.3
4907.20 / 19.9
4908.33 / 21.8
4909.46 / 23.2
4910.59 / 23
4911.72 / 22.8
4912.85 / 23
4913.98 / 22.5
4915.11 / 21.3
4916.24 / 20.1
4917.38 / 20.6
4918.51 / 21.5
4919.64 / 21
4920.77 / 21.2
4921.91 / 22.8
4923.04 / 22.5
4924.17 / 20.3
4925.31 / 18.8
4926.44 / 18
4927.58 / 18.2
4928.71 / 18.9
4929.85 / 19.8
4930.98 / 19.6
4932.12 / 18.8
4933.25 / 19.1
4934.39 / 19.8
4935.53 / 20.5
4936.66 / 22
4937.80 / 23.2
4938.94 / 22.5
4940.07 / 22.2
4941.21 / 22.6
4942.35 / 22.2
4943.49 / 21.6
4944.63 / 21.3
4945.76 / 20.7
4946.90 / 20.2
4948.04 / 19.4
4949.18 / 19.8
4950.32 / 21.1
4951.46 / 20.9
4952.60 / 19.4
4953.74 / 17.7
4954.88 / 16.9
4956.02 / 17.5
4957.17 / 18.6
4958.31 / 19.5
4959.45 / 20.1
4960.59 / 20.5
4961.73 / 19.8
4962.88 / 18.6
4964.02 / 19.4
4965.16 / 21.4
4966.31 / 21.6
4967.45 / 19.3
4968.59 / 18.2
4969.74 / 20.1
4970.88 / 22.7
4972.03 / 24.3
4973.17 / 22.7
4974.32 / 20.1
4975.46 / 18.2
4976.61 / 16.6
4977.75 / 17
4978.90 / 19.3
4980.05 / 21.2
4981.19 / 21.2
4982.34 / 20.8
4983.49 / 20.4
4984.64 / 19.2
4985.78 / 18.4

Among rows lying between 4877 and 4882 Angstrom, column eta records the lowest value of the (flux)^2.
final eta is 458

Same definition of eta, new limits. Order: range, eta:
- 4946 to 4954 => 313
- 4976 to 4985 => 276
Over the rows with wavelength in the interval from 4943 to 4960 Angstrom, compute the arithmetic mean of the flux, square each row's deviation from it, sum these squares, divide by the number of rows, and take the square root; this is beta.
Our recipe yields 1.39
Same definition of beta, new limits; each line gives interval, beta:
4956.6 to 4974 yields 1.69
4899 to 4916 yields 1.38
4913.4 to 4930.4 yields 1.49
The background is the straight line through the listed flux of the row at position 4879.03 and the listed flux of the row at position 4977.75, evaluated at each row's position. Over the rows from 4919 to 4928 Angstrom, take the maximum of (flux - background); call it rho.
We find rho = 3.0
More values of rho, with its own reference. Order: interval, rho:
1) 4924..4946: 4.2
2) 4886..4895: 0.4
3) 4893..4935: 3.0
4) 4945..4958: 2.7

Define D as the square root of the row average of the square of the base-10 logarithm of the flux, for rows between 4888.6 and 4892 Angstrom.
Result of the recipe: 1.26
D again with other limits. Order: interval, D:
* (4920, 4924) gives 1.35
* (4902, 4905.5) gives 1.29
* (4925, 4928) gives 1.26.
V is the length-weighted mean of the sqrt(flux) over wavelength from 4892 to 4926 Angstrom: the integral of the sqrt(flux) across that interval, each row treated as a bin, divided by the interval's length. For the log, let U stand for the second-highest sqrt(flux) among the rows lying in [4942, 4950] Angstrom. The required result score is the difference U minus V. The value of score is 0.06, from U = 4.65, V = 4.58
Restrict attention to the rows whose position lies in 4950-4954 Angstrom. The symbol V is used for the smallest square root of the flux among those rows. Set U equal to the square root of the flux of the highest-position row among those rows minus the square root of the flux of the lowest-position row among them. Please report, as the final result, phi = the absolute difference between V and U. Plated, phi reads 4.59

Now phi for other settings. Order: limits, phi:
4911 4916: 4.77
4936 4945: 4.69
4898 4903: 4.64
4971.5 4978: 4.88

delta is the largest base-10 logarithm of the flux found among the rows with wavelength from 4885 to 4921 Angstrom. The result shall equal 1.37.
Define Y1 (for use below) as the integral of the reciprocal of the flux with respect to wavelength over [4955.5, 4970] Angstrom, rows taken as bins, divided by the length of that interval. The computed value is 0.0512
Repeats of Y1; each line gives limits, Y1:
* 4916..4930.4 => 0.0495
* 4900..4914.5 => 0.0474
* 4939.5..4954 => 0.0484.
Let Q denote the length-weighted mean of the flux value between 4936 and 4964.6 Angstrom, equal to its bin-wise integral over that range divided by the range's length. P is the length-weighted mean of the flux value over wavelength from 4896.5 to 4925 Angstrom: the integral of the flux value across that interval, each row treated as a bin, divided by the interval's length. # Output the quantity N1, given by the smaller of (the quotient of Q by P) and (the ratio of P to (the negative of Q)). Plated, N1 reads -1.05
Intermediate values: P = 21.3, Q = 20.3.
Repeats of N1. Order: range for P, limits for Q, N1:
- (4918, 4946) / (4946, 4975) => -1.04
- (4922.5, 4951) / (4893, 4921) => -0.97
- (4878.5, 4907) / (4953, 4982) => -1.03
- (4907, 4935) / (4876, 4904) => -1.01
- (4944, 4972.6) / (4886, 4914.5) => -0.97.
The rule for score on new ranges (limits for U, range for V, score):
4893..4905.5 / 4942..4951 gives 0.17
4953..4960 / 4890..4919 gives -0.14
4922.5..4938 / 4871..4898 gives 0.18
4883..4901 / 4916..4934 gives 0.25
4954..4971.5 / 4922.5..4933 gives 0.24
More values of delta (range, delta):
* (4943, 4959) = 1.33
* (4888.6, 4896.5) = 1.36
